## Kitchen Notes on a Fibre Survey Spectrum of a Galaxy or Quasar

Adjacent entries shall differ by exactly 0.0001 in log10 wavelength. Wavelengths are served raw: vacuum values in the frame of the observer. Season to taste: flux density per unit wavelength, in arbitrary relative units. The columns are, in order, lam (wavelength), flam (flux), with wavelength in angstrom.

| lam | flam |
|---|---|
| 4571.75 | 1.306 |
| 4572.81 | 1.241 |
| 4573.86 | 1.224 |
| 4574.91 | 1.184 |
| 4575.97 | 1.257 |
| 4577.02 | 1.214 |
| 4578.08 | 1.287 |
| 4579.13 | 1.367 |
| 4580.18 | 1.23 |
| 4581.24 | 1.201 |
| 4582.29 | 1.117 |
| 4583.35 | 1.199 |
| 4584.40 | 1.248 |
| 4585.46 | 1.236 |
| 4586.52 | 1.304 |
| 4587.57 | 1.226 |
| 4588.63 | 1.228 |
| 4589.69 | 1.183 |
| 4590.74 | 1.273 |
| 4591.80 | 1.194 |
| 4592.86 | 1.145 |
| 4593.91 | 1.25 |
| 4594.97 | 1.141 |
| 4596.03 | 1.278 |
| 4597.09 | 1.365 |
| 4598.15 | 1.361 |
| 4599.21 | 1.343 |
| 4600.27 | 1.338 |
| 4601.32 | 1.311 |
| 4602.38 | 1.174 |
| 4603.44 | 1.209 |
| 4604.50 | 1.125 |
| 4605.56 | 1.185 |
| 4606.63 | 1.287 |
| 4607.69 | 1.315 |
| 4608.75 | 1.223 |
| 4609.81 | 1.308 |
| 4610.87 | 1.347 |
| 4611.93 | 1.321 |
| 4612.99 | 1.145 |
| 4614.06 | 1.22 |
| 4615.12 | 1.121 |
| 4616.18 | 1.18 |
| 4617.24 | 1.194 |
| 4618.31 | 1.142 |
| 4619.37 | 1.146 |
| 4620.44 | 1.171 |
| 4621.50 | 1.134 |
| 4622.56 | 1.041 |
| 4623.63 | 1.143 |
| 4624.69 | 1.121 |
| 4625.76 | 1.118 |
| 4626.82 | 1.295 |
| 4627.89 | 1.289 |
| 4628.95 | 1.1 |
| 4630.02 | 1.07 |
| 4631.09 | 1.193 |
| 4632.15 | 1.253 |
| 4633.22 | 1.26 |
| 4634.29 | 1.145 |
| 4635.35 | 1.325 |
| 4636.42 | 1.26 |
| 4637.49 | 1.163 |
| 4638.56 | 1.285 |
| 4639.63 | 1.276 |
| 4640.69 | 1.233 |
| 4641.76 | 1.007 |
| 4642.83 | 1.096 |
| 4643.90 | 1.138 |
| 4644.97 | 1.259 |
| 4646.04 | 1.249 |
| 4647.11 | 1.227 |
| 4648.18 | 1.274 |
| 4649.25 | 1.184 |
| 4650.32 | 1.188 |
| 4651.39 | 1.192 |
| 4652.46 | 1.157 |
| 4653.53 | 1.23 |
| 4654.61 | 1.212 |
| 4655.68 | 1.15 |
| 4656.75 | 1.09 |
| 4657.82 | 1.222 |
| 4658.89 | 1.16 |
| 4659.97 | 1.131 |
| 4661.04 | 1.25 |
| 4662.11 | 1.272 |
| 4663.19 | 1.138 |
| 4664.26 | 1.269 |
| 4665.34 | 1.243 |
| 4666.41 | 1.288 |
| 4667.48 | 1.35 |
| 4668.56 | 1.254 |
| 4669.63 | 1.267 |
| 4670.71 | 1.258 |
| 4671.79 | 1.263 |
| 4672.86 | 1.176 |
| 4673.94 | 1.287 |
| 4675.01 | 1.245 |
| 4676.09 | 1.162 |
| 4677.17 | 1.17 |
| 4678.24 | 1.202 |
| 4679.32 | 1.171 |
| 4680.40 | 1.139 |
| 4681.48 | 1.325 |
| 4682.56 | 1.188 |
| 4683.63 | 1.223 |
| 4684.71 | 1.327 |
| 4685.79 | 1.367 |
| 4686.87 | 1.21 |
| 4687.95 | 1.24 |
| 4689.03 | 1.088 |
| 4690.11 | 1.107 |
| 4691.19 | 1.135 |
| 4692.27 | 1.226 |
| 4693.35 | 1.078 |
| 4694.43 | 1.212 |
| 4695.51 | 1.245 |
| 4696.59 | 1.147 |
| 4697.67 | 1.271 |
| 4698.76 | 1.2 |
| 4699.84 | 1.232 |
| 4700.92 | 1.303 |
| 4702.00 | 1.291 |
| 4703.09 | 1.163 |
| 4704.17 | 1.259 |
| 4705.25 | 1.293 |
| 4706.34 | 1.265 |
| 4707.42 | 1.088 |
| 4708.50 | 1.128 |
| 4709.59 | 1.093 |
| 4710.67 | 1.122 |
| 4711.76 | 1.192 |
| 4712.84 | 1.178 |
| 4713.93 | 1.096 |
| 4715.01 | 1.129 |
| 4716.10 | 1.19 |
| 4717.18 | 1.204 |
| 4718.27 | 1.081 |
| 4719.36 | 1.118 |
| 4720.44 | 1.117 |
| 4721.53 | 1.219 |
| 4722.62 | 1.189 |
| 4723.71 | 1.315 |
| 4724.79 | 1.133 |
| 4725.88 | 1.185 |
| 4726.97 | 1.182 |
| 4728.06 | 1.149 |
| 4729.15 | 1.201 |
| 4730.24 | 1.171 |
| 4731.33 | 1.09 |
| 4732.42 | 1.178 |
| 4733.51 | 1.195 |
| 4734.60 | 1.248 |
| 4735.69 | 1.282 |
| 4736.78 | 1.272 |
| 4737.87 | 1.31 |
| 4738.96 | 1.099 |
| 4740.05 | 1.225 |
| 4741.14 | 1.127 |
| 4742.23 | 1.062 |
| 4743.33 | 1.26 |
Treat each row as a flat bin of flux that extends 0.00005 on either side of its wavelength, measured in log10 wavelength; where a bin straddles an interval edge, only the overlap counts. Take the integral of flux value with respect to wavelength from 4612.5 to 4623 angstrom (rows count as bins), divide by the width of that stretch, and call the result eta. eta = 1.15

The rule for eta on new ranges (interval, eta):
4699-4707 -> 1.25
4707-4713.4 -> 1.13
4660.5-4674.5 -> 1.26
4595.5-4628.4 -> 1.22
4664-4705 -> 1.23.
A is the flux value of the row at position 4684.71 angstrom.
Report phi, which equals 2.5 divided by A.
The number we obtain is 1.9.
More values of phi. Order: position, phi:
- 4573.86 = 2.0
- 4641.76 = 2.5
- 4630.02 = 2.3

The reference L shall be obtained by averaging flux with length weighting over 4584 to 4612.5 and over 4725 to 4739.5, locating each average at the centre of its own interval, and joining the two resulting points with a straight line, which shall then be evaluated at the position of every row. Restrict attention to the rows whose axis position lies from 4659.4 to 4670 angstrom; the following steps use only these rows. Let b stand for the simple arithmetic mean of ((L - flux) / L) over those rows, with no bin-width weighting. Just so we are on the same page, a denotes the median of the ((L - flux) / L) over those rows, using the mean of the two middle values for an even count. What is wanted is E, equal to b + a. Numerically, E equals -0.05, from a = -0.030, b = -0.017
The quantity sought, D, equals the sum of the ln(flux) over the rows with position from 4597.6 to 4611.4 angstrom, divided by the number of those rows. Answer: 0.238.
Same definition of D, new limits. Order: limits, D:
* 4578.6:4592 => 0.207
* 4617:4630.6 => 0.139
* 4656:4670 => 0.202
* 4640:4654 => 0.170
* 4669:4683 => 0.197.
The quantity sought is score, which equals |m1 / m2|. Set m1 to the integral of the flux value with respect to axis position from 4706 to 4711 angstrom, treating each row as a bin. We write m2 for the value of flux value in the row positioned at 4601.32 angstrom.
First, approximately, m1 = 5.7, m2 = 1.311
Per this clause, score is 4.3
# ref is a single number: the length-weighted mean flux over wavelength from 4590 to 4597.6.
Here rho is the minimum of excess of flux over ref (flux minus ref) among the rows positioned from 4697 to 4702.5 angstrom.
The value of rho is -0.03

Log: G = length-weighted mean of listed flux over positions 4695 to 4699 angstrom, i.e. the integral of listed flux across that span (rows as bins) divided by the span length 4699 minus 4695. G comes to 1.22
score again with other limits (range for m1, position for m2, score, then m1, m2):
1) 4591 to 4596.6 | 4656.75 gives 6.2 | 6.8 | 1.09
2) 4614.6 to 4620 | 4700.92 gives 4.8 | 6.2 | 1.303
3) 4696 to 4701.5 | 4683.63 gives 5.5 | 6.8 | 1.223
